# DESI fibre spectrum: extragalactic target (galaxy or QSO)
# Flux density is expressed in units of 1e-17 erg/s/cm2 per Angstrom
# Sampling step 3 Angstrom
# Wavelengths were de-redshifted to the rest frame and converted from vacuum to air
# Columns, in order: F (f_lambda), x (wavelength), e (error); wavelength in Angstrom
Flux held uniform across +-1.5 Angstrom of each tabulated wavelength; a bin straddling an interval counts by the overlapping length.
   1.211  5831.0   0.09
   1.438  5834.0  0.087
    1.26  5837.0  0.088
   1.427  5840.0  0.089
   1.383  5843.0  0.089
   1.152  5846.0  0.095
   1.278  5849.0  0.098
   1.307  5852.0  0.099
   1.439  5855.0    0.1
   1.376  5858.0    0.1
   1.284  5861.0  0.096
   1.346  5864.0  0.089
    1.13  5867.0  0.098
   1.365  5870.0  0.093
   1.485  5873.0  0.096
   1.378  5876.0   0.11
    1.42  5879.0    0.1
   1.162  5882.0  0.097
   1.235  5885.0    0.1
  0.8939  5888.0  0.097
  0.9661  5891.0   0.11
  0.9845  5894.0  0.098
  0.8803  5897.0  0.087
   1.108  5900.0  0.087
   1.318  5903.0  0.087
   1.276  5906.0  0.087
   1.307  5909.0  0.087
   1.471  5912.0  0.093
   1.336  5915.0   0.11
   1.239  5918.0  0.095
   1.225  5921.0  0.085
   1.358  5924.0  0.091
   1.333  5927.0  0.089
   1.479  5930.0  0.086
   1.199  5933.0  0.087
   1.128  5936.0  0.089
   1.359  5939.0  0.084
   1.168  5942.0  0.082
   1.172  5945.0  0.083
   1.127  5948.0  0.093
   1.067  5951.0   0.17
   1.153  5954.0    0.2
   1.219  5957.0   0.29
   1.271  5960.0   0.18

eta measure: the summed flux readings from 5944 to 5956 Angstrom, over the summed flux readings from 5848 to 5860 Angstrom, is 0.84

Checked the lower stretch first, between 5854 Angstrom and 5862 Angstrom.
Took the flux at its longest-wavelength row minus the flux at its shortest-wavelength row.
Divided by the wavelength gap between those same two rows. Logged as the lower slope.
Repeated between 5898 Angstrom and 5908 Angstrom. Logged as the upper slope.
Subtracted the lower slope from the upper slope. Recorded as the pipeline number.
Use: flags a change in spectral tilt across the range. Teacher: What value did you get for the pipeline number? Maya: 0.054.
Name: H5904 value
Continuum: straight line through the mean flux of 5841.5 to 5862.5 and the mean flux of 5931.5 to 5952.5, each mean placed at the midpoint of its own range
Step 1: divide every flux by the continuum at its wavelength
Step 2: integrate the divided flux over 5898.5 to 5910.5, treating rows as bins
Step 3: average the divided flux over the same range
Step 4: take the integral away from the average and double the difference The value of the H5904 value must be -22.3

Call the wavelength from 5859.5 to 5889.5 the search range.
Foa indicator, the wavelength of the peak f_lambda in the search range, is 5873.0 Angstrom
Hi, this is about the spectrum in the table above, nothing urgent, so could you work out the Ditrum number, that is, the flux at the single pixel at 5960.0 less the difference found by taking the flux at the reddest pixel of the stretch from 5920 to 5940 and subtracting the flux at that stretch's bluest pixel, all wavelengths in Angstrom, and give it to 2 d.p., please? 1.14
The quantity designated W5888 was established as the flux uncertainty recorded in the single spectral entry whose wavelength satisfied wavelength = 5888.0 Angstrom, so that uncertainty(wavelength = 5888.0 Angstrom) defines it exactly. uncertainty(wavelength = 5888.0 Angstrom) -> 0.097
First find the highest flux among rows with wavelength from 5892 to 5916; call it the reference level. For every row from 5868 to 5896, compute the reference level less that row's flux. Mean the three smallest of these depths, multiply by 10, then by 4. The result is 1.7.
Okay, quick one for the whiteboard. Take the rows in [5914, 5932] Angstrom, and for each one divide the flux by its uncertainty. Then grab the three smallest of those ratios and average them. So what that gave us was 13.2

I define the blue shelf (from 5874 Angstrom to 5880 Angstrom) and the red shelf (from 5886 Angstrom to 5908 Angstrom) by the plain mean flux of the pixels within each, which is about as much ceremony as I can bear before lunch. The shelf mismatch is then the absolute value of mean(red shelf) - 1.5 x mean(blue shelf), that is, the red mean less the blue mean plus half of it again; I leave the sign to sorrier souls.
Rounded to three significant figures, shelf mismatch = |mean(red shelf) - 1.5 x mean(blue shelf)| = 1.04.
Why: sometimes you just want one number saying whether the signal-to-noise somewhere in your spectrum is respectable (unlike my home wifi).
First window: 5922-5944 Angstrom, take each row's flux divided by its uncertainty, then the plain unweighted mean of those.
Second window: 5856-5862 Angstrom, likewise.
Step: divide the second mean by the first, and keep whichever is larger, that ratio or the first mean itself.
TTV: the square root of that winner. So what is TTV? 3.85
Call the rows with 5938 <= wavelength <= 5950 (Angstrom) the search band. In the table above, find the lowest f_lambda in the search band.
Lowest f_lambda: 1.127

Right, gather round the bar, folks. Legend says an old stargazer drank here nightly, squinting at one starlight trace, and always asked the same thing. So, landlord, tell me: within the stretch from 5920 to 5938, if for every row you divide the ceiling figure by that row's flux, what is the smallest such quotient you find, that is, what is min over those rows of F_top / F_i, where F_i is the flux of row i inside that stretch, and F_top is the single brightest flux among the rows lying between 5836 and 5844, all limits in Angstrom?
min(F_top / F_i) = 0.96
